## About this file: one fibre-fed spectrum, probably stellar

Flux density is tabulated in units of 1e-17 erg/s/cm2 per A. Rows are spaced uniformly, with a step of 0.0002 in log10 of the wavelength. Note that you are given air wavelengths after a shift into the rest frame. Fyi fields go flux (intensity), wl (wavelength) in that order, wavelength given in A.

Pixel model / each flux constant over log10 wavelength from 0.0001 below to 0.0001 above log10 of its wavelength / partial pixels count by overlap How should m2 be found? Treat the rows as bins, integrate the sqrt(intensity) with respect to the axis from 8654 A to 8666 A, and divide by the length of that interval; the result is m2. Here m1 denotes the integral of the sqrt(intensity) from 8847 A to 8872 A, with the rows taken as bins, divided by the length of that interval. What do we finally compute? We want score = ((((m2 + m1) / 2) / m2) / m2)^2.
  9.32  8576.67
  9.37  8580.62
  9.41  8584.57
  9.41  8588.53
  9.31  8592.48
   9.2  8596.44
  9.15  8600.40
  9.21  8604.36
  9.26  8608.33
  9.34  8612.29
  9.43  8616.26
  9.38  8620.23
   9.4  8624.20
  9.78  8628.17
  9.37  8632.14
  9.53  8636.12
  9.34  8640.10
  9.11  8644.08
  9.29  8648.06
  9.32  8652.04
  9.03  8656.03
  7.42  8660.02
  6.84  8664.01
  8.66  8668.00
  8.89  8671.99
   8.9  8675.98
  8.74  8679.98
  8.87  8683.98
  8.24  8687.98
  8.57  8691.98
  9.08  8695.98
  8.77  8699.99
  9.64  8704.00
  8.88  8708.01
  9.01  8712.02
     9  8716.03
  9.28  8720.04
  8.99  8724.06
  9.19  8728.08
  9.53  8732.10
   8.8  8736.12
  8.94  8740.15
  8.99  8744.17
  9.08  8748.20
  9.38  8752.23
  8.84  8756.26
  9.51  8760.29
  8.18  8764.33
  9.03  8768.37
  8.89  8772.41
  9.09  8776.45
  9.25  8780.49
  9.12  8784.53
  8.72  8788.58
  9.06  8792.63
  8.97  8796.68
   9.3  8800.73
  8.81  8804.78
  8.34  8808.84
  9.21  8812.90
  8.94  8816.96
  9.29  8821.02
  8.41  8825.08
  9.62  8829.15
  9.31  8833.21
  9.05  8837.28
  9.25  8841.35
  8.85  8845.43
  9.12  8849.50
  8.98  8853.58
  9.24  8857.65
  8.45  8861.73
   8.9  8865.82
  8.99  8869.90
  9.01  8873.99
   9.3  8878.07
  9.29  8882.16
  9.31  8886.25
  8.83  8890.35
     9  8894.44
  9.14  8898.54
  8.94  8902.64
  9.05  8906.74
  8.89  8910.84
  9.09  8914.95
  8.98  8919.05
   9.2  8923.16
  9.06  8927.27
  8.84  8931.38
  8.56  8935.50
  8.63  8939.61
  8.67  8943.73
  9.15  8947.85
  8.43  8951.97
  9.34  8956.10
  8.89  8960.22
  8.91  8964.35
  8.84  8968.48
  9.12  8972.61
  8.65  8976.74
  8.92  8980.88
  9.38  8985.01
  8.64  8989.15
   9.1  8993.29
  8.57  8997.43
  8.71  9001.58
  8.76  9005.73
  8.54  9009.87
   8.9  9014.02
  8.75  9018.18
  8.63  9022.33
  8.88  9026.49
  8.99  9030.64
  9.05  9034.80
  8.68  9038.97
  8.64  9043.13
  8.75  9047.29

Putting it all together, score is 0.139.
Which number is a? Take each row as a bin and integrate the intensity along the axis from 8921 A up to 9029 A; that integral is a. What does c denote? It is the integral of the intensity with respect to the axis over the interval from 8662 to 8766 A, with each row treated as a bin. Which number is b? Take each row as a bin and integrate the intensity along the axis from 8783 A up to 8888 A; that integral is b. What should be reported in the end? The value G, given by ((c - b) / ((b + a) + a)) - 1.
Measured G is -1.01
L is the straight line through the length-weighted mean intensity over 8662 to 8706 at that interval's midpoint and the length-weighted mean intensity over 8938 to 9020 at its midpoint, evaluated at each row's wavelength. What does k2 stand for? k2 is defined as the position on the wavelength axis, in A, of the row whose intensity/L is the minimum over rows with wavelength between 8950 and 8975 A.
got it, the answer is 8951.97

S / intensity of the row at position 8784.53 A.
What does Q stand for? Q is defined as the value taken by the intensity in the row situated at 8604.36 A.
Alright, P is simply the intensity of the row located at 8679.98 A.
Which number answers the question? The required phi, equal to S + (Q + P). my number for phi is 27.1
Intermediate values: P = 8.74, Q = 9.21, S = 9.12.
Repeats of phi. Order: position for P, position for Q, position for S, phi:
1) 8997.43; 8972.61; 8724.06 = 26.7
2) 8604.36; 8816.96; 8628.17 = 27.9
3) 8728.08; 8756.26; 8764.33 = 26.2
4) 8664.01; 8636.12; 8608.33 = 25.6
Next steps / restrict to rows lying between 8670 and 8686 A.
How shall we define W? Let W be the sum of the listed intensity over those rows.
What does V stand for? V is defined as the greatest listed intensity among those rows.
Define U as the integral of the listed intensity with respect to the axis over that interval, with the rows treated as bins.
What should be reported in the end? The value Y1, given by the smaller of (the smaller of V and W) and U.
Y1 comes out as 8.90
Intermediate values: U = 142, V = 8.9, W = 35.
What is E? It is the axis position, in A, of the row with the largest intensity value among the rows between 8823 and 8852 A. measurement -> 8829.15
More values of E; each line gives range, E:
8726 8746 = 8732.10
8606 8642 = 8628.17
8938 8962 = 8956.10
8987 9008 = 8993.29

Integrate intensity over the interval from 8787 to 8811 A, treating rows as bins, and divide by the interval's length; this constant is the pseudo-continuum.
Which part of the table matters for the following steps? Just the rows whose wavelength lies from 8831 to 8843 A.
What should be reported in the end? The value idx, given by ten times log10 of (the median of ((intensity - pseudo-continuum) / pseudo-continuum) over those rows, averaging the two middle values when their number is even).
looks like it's -14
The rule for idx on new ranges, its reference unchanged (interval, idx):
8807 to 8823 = -16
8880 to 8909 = -17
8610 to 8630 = -12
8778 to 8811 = -18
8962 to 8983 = -23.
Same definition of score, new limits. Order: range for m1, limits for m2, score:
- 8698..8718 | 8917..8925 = 0.110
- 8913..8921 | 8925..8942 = 0.116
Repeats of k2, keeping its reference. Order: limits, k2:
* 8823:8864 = 8825.08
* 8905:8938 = 8935.50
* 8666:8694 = 8687.98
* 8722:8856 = 8764.33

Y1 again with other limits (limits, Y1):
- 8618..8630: 9.78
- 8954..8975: 9.34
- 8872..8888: 9.31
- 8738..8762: 9.51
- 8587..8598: 9.41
